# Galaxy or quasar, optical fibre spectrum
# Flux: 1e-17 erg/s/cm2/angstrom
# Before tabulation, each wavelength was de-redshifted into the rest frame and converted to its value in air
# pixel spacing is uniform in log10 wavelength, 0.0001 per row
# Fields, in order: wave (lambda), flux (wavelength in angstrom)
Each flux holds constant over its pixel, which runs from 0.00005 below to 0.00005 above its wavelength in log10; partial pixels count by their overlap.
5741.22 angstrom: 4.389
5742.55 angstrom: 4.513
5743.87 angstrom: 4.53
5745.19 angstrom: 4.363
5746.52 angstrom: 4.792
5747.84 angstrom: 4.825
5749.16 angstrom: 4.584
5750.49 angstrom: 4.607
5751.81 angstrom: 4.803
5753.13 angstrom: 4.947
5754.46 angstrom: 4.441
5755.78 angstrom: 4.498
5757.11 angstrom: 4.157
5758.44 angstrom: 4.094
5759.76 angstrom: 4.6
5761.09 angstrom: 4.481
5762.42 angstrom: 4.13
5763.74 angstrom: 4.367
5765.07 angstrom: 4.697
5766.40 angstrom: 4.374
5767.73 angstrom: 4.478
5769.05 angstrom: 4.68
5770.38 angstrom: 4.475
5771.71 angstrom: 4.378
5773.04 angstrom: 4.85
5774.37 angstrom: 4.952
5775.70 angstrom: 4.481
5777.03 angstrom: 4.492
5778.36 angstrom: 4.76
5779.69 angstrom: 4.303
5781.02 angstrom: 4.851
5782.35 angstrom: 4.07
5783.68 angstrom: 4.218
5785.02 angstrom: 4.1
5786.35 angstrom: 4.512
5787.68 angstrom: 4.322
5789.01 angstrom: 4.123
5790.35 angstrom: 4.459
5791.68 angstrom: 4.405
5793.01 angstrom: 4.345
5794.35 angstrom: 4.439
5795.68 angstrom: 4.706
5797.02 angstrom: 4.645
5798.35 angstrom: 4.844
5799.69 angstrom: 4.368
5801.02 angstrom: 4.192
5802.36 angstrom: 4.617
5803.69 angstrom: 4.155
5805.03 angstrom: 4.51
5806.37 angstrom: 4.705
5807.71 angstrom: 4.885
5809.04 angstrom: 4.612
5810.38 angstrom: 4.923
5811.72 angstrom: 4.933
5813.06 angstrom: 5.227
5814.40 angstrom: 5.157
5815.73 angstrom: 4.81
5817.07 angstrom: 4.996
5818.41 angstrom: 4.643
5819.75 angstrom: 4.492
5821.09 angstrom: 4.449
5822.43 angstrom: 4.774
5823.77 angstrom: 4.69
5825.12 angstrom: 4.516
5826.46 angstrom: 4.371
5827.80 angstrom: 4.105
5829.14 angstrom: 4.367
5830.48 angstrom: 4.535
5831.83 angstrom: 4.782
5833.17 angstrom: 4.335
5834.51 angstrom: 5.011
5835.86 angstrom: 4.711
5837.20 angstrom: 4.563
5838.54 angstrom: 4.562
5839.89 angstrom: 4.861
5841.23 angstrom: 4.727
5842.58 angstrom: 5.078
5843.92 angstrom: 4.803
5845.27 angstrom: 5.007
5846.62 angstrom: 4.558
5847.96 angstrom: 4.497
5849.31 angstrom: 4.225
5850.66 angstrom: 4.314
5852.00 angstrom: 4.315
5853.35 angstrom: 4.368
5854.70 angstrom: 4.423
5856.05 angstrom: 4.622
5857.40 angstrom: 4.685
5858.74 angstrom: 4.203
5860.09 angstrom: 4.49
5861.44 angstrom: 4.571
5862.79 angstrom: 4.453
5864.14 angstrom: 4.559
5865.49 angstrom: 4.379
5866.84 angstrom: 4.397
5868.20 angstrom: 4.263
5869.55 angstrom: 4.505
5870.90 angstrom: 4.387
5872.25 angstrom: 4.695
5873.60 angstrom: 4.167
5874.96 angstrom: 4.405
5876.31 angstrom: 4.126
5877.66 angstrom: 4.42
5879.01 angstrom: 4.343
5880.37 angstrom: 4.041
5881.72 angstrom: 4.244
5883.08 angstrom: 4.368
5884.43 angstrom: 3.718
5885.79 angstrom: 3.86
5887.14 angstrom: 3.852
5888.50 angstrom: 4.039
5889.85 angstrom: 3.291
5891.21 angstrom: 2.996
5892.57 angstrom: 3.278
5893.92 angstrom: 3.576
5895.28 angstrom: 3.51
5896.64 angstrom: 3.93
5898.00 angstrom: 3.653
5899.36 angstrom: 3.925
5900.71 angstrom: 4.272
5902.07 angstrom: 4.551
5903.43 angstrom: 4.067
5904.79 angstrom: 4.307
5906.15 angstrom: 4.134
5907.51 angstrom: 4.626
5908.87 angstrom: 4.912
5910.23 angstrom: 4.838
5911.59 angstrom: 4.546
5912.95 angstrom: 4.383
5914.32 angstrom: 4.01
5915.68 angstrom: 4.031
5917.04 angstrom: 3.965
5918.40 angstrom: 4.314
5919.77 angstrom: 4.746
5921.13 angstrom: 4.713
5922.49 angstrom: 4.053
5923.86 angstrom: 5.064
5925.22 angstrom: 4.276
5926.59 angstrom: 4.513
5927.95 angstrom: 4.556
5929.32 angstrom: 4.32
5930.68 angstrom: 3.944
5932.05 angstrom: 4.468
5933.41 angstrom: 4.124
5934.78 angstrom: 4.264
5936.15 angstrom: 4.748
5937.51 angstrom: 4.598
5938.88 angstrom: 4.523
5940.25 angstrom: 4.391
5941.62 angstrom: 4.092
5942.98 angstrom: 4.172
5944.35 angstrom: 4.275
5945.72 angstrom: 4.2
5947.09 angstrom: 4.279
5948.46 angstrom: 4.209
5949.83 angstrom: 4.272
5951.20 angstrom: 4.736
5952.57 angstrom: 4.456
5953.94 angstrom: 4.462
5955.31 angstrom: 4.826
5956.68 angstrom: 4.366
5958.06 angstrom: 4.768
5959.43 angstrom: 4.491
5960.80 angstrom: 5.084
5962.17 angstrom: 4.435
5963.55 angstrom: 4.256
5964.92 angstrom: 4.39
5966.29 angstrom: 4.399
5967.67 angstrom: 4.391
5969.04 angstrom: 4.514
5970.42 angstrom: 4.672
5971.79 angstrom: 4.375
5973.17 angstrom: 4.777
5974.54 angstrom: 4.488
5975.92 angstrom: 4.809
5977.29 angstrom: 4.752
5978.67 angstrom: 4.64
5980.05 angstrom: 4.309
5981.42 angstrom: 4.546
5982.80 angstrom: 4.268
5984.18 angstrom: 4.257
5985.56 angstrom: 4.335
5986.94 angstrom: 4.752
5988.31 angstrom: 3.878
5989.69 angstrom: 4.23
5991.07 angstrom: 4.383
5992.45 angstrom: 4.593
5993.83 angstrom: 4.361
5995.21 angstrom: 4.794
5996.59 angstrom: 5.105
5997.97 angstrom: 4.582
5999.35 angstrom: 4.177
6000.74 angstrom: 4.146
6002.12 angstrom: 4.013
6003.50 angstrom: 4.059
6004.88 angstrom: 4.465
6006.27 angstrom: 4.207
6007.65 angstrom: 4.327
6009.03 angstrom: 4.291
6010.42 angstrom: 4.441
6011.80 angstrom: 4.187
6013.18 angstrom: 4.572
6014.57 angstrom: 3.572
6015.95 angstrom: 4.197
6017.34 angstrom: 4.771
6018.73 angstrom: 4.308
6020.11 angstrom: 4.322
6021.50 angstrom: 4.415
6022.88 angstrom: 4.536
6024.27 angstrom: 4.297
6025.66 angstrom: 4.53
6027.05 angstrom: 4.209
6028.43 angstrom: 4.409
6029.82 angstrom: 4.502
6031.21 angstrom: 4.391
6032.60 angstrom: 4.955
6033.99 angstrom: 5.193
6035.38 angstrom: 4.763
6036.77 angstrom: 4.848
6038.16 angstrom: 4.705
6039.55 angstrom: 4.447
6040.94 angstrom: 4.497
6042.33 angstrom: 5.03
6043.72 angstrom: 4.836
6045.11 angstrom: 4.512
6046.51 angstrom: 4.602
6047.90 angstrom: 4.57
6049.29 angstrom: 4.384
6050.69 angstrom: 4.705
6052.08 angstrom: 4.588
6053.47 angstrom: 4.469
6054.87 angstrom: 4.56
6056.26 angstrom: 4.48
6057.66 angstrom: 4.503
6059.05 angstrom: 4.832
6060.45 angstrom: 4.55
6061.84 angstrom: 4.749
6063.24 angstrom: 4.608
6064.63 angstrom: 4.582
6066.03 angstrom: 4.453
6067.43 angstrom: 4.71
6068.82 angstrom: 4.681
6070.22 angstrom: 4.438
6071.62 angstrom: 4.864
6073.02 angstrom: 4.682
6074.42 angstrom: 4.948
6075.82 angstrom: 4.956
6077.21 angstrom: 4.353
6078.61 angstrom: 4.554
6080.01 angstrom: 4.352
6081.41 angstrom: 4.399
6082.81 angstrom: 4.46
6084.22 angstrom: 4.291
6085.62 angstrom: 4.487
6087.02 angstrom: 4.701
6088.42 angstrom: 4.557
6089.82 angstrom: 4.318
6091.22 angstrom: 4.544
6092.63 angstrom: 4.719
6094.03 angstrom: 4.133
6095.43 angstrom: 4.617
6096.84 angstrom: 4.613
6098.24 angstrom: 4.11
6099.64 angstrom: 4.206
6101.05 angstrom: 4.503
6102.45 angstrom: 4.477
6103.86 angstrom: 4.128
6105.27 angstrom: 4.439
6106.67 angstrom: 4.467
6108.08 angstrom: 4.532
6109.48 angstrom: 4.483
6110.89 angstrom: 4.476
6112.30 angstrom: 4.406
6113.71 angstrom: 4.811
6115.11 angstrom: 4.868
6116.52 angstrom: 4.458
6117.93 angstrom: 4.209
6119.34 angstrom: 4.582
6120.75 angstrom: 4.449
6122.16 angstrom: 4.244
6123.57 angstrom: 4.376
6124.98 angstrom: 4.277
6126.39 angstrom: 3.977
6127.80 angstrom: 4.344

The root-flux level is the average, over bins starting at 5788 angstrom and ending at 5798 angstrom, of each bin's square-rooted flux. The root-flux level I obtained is 2.11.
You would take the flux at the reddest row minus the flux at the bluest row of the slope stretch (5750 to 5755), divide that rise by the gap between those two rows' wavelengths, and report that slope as -0.04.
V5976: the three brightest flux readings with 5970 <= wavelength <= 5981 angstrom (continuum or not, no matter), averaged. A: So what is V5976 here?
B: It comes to 4.78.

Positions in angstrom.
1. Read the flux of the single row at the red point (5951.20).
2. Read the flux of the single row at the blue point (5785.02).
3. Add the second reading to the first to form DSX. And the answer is 8.84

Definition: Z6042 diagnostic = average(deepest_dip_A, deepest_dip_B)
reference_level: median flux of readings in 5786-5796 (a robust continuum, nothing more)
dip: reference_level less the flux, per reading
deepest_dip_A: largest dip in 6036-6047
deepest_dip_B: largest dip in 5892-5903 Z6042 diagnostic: 0.56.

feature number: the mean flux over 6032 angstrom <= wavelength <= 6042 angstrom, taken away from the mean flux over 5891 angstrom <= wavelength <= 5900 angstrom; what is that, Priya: -1.2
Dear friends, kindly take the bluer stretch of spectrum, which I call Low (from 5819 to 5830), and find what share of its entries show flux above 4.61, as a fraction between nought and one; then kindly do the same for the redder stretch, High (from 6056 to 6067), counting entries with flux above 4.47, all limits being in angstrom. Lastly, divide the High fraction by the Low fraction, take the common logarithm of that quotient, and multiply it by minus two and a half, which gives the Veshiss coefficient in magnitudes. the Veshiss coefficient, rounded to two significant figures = -1.4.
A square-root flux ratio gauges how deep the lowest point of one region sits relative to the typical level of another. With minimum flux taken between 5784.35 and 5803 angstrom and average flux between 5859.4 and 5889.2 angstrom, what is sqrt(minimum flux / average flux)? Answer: 0.98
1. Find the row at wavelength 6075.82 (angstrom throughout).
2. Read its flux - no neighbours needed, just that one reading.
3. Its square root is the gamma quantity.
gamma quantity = 2.23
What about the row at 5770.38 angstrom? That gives 2.12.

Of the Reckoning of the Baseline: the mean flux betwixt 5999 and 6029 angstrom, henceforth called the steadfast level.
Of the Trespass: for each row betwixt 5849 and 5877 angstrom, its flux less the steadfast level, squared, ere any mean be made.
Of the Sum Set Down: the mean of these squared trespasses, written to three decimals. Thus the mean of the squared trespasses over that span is 0.038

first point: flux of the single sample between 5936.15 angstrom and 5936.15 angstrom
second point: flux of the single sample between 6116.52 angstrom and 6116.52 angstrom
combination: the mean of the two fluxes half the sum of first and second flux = 4.603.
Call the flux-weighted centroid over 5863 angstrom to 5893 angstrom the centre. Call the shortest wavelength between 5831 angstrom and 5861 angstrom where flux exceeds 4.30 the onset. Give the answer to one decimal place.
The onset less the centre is -45.8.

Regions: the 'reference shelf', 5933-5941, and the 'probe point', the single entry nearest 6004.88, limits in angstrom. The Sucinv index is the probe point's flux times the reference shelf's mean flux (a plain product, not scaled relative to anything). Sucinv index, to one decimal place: 19.8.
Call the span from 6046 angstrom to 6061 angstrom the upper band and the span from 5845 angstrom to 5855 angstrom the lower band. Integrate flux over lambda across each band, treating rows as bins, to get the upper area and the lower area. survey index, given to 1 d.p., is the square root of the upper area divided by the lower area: 1.2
